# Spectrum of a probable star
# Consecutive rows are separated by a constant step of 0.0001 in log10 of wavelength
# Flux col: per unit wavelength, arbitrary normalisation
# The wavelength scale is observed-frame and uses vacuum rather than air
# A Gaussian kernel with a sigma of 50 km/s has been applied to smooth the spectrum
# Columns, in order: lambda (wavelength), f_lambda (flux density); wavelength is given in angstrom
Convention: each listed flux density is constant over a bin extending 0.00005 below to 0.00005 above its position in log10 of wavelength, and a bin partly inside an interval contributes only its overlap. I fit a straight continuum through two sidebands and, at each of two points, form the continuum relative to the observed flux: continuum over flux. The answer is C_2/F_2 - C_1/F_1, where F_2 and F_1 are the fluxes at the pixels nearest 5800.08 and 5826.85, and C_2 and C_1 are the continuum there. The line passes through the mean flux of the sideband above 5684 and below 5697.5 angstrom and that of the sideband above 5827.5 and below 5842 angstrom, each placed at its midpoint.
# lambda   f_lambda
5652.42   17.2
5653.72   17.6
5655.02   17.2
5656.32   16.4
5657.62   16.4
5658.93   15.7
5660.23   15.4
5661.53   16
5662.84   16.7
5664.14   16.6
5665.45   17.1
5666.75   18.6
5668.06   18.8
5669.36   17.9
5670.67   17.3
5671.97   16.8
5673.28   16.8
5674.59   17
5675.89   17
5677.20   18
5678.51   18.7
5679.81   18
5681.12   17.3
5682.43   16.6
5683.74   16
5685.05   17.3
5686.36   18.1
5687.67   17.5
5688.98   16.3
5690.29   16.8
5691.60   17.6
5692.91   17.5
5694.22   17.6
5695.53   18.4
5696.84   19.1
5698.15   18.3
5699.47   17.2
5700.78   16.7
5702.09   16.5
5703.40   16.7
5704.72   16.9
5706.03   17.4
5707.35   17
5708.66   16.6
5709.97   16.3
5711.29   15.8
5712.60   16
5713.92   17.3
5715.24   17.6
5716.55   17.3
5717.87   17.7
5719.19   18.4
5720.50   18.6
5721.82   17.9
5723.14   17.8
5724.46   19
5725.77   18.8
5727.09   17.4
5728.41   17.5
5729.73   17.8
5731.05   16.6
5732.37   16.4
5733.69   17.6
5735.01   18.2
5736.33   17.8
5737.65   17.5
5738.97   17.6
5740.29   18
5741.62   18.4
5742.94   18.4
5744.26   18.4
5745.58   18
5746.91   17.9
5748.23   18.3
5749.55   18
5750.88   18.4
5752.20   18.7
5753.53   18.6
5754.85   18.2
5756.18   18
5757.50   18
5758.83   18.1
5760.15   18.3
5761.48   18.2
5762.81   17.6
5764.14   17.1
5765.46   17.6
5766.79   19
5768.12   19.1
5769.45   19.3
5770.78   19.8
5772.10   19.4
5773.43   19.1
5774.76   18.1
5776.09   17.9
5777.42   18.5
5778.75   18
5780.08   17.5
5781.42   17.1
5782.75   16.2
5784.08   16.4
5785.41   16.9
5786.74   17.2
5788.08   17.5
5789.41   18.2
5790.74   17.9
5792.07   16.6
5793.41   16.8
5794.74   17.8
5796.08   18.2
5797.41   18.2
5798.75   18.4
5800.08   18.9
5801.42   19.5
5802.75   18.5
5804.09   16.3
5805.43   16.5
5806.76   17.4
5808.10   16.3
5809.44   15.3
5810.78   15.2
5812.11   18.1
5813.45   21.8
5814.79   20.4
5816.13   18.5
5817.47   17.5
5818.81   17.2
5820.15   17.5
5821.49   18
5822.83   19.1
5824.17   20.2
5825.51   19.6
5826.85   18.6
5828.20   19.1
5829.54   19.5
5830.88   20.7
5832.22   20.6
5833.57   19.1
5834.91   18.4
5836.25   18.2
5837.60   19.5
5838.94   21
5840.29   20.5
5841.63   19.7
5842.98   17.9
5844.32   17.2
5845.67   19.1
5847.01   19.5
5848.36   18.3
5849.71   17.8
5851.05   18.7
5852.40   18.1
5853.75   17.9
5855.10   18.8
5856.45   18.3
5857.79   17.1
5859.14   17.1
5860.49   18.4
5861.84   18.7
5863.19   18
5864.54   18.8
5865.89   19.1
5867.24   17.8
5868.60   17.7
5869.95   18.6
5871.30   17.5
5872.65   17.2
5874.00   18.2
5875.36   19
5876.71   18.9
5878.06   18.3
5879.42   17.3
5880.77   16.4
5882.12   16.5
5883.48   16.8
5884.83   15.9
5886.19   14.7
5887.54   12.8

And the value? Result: -0.037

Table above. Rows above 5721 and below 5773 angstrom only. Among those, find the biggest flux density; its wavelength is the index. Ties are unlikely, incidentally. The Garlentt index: 5770.78 angstrom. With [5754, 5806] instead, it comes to 5770.78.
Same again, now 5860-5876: 5865.89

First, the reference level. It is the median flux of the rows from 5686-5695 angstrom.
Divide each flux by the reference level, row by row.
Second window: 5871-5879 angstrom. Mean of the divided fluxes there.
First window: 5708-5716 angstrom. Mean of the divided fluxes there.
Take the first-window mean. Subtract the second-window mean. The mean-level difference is -0.09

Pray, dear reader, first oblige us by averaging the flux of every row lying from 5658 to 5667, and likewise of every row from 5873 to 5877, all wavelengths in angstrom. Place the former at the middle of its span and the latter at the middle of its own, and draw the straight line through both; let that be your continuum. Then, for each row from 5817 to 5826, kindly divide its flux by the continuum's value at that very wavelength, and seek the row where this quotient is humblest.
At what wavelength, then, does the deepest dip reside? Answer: 5818.81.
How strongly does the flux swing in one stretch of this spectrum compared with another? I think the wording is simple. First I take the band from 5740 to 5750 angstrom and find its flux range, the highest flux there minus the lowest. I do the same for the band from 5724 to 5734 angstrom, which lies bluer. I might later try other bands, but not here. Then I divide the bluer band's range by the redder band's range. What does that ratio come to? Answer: 5.20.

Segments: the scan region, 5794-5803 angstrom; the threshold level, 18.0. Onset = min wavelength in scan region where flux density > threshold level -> 5796.08 angstrom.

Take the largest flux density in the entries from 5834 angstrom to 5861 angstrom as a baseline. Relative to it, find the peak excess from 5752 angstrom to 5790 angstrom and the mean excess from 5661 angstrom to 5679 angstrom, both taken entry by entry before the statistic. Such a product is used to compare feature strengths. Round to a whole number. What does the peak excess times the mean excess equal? 4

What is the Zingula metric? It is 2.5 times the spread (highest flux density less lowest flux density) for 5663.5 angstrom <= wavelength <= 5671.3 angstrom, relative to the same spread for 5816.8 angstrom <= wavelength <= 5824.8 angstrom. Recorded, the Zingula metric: 1.8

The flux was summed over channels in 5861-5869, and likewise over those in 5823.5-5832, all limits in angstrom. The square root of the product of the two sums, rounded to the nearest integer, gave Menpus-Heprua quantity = 114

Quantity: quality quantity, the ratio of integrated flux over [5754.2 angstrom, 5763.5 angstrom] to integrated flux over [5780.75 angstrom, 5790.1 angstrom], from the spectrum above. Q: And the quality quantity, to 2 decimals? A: 1.05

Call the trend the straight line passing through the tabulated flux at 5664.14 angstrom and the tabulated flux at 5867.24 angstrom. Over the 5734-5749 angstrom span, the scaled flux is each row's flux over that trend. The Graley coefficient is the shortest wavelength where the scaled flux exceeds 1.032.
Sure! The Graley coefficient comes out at 5735.01 angstrom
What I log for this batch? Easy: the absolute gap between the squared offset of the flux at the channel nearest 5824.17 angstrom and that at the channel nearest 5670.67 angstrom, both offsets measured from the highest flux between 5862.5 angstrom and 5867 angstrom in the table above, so 2.0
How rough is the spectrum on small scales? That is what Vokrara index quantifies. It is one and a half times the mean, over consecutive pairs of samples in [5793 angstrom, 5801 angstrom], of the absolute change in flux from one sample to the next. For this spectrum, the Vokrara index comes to 0.63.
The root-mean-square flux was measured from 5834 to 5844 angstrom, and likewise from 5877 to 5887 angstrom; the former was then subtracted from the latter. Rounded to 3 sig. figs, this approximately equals -2.76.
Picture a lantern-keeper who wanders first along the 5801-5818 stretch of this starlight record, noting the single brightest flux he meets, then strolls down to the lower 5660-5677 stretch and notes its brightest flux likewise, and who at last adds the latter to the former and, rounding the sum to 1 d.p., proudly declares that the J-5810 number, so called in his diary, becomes 40.6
